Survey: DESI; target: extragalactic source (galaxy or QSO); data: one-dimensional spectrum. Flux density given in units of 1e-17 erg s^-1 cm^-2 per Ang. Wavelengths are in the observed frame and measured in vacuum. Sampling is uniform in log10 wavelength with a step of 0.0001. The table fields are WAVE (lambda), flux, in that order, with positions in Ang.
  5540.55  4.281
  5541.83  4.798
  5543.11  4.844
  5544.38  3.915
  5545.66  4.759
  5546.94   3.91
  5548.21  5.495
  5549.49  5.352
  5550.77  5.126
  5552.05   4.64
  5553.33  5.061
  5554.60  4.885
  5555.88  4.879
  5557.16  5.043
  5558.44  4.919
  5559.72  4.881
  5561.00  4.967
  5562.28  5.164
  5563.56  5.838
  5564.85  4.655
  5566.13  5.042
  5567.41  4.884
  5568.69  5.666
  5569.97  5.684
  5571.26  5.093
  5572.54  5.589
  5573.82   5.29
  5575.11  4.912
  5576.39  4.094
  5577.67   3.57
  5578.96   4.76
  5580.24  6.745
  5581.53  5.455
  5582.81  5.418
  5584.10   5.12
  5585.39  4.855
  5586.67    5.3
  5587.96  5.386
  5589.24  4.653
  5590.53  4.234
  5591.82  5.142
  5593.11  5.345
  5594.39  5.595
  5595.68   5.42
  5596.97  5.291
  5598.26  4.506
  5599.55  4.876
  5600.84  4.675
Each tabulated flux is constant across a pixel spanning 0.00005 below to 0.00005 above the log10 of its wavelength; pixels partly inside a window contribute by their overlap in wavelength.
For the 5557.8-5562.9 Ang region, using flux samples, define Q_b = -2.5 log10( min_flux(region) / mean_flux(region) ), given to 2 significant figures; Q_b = 0.022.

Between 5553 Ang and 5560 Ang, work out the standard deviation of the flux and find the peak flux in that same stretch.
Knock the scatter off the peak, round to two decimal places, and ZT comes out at 4.98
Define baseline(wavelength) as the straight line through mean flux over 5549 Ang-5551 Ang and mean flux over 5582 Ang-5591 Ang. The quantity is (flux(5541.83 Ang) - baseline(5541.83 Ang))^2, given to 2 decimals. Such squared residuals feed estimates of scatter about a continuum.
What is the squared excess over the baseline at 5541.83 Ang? 0.25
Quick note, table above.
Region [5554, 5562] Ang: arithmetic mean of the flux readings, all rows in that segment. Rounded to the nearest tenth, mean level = 4.9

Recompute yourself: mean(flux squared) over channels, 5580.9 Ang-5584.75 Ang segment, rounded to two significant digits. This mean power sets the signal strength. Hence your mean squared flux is 28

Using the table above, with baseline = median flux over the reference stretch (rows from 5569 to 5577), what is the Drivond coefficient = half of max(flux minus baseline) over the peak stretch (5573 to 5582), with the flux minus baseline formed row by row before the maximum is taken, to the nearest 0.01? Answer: 0.78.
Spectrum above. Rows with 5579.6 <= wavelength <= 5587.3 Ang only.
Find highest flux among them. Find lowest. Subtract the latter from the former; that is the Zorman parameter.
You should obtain 1.89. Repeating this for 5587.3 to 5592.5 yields 1.15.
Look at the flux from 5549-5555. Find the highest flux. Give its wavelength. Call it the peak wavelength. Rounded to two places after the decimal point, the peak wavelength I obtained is 5549.49 Ang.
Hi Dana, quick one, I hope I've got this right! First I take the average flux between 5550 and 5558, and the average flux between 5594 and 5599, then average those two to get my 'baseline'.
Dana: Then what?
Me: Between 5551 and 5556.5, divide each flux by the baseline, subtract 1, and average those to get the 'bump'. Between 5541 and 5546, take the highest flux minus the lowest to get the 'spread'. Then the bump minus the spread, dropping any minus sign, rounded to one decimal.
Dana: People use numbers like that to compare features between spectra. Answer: 1.0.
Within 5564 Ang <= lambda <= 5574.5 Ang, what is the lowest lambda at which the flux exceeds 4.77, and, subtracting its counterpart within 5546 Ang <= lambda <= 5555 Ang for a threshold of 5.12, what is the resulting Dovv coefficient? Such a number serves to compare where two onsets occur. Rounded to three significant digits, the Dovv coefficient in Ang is 17.9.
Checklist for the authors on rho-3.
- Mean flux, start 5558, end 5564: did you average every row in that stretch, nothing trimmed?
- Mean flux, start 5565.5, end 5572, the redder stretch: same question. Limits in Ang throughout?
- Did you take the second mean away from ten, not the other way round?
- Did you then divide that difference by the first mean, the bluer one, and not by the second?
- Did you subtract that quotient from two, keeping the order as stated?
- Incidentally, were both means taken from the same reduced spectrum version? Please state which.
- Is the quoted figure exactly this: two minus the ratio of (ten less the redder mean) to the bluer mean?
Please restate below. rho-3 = 1.08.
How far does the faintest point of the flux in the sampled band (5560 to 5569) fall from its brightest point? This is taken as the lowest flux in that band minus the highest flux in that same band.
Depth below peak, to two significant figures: -1.2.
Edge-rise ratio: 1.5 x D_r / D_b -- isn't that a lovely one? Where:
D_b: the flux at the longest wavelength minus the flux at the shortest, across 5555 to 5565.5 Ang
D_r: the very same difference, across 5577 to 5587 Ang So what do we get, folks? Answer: -12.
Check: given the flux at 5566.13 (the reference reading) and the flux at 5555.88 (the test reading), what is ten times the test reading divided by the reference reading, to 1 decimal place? 9.7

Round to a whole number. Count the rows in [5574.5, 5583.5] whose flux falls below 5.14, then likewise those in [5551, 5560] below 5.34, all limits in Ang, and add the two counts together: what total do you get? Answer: 11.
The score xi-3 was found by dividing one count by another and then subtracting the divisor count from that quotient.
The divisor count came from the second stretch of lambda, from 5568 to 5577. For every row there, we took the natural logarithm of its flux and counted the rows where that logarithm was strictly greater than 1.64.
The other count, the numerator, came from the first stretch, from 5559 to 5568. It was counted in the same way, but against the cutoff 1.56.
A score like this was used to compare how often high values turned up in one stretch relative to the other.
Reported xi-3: -2.5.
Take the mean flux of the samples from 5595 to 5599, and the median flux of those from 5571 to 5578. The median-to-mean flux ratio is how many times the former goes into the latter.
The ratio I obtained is 0.99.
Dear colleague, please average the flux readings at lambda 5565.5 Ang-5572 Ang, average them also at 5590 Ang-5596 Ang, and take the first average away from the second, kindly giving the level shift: -0.13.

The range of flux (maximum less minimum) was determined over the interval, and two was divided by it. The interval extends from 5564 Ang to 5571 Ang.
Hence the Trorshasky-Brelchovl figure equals 1.9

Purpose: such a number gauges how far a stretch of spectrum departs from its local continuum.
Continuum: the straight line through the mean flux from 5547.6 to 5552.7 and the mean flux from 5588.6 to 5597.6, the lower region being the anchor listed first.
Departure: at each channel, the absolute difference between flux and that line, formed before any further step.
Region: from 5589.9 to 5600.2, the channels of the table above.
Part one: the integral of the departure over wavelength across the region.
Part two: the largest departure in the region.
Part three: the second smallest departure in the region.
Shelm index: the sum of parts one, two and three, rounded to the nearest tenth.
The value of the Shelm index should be 4.9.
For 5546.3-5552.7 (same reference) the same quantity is 4.4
